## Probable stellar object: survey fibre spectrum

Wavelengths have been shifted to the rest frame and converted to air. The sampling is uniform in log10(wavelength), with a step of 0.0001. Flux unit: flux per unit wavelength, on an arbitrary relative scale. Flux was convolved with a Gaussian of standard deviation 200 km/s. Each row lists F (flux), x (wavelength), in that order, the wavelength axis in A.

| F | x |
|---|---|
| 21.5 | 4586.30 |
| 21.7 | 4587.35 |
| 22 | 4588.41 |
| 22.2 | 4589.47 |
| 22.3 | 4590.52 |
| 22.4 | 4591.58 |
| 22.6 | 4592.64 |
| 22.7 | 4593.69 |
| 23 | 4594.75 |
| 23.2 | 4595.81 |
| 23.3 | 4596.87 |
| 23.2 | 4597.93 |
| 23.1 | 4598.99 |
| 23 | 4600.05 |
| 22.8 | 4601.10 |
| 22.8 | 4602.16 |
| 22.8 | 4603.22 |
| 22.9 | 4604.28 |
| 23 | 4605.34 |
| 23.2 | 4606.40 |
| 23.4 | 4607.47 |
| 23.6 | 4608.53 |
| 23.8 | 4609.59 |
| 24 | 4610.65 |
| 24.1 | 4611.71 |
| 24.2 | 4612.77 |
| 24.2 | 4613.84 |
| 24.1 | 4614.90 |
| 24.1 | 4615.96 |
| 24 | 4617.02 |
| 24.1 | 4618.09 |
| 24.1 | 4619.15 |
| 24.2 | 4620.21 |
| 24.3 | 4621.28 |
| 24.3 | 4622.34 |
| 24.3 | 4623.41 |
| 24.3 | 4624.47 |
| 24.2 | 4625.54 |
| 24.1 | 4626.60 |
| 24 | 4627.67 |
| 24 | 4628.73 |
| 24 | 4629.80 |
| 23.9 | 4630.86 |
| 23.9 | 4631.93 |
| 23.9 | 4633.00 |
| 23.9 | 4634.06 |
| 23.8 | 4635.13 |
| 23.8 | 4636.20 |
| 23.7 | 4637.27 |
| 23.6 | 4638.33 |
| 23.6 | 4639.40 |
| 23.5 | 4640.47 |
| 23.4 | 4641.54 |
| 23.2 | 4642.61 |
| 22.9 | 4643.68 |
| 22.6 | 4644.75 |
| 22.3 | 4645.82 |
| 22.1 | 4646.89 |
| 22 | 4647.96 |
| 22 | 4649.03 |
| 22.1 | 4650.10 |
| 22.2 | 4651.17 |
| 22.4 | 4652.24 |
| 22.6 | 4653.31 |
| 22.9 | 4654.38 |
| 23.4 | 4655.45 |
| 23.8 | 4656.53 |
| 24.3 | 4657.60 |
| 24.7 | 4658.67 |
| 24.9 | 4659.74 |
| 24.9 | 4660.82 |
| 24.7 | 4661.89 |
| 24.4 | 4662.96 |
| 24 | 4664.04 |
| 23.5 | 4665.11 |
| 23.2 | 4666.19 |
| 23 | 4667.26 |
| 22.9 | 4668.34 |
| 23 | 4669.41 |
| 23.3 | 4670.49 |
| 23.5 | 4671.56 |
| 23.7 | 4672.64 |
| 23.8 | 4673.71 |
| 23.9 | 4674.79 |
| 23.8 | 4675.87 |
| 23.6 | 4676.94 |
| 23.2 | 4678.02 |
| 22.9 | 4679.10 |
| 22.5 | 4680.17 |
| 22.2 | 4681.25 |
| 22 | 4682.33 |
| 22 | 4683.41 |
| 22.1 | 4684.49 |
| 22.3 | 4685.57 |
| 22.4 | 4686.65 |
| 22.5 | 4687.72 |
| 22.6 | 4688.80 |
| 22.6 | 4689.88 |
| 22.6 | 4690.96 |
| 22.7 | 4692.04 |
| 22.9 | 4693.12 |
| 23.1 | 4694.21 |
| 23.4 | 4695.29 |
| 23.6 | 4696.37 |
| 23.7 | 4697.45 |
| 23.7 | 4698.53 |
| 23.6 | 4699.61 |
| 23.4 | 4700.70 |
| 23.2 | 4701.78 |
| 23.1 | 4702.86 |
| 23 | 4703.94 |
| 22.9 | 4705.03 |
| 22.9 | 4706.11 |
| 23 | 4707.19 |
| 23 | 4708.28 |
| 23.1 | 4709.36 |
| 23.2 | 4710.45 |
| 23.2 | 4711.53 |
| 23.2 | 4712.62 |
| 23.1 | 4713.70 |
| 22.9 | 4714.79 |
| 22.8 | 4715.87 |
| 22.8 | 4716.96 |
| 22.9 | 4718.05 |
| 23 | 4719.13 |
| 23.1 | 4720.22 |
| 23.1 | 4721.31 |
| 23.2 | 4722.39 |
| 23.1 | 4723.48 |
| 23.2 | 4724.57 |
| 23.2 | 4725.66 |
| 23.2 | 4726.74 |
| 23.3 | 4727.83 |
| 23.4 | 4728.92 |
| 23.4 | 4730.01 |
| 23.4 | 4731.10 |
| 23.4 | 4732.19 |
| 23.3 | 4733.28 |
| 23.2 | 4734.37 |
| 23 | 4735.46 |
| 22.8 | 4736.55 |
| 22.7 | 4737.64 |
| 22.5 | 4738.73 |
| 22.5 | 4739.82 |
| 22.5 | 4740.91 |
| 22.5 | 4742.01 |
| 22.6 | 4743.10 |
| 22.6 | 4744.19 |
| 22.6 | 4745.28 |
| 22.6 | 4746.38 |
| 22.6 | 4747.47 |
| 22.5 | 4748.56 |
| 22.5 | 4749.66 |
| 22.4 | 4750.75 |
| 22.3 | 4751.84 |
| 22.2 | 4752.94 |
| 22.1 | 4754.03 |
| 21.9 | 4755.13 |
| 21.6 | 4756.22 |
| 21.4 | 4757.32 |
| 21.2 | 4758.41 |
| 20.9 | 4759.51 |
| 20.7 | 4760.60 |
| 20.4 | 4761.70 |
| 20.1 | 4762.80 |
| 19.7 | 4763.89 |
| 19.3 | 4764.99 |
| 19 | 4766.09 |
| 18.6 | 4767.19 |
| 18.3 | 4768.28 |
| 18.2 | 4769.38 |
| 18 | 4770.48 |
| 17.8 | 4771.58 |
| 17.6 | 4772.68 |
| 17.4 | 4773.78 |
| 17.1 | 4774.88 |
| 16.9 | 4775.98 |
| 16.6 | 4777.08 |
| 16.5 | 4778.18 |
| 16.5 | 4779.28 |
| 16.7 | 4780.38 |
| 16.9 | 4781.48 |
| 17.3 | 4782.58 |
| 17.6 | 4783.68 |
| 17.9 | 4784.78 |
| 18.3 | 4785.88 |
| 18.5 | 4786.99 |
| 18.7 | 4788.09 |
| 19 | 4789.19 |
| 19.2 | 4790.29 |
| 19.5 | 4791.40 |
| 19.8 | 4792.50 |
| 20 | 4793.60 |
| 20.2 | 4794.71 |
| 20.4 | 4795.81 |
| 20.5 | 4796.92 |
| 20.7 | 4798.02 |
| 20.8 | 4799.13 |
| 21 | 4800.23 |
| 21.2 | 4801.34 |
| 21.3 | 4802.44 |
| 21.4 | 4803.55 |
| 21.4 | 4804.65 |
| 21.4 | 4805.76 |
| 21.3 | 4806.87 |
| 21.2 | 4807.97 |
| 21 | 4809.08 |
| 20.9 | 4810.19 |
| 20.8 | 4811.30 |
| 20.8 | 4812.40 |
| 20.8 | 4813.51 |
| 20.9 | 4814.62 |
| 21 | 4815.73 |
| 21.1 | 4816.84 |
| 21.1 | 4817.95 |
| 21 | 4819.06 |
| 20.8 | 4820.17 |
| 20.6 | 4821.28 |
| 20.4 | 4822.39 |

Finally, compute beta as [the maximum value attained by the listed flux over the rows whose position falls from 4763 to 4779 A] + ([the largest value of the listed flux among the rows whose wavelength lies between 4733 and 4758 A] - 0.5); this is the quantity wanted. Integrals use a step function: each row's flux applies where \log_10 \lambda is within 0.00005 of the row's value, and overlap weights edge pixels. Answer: 42.5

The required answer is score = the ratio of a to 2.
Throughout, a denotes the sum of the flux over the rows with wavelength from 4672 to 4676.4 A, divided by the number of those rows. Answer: 11.9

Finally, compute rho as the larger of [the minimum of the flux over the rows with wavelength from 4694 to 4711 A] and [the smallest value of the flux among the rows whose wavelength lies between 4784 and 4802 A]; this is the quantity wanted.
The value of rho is 22.9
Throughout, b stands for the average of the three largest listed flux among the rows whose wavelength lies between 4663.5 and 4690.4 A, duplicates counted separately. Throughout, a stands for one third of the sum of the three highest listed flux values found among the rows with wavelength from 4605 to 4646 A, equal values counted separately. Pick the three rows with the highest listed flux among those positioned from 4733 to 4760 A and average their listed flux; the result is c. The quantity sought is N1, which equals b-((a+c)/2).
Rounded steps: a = 24.3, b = 23.9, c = 23.2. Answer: 0.2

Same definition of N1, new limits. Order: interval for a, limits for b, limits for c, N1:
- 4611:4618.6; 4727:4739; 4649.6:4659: -0.8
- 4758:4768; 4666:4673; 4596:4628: 0.9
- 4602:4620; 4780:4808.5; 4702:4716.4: -2.3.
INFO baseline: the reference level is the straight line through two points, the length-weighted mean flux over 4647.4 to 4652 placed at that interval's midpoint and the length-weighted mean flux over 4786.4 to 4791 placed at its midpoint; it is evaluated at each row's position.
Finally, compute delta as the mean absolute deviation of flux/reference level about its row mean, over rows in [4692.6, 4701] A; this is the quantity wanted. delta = 0.0129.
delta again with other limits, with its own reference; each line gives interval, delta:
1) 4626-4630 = 0.0011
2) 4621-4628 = 0.0025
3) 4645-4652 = 0.0043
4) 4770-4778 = 0.0192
